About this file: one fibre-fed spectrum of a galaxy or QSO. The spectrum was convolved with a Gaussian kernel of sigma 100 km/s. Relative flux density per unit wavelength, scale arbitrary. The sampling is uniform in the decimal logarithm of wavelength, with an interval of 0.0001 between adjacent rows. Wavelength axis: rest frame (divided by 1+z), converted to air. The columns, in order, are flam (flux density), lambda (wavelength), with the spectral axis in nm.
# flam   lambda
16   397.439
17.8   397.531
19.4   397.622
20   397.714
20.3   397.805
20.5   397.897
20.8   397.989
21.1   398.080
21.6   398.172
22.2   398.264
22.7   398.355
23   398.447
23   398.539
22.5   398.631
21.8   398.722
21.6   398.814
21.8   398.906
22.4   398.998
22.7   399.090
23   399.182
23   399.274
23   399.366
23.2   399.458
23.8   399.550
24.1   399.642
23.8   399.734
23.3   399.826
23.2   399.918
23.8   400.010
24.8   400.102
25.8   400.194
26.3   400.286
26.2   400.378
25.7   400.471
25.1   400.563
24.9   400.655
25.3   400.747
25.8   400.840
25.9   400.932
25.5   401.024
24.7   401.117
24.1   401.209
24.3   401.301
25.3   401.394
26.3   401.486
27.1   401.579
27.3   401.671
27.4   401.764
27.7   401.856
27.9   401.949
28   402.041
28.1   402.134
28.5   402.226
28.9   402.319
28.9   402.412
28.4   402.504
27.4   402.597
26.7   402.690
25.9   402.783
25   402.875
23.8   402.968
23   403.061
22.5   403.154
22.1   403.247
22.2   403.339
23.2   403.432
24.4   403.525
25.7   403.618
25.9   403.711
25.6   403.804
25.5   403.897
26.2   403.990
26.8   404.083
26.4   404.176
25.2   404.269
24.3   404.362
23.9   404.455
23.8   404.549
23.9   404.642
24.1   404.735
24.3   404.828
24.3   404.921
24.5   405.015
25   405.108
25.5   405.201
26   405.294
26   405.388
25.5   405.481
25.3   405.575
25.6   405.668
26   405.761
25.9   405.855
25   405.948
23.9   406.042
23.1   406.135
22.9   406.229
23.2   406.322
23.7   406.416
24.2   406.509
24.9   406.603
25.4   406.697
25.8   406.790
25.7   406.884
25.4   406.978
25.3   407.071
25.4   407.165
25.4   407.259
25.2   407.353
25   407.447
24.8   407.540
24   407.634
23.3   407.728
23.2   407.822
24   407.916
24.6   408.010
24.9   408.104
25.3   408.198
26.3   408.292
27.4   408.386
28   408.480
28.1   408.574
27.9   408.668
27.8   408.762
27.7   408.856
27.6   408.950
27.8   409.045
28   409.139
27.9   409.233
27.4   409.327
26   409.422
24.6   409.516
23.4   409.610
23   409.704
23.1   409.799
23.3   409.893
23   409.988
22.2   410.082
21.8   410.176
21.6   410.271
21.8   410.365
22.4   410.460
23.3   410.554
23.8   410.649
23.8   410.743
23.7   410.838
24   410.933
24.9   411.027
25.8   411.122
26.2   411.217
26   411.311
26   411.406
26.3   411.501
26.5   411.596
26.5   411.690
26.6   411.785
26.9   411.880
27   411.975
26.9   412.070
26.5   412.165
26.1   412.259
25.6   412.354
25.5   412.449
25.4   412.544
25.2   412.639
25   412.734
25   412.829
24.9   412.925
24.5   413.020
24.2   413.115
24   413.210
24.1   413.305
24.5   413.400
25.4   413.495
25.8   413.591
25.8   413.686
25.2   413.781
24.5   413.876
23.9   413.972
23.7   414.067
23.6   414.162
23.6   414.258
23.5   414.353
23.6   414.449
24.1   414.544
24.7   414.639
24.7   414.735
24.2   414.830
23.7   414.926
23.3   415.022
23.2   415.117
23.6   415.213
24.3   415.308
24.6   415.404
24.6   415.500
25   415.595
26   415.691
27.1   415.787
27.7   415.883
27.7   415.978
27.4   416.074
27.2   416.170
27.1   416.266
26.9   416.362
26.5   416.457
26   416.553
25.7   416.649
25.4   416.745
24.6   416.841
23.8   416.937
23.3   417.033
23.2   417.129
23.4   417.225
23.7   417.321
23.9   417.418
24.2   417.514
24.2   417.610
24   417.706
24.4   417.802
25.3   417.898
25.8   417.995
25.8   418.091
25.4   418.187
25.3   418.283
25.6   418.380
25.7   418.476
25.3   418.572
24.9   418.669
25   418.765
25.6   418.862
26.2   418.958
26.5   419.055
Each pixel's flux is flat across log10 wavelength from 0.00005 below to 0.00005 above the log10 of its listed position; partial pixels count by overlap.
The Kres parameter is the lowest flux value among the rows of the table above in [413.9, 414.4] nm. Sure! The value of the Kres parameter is 23.5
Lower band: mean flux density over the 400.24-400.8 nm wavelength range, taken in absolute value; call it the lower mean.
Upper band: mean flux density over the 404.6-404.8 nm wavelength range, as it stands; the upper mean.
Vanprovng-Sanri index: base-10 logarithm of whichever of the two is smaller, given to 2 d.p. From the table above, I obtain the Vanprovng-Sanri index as 1.38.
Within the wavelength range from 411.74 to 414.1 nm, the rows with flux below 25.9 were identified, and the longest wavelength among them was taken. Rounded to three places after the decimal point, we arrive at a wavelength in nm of 414.067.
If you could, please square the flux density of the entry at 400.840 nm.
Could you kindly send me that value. 666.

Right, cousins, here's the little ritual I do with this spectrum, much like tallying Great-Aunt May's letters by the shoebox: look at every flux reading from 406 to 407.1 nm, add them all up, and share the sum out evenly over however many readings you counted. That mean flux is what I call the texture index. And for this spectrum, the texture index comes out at 24.5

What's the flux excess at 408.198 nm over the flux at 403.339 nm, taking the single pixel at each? 3.1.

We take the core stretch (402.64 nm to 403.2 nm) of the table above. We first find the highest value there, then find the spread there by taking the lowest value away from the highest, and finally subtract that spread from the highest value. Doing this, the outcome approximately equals 22.5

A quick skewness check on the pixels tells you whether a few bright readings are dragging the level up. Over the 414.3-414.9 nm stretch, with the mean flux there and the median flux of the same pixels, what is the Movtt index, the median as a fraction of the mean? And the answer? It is 1.00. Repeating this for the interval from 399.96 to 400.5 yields 1.01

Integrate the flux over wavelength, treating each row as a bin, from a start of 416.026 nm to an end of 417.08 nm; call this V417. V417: 27.2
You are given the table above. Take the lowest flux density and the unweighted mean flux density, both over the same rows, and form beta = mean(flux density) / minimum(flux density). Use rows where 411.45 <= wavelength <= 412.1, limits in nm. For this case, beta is 1.01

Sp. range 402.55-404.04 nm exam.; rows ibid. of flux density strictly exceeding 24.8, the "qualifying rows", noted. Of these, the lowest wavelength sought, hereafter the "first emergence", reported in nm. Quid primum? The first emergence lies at 402.597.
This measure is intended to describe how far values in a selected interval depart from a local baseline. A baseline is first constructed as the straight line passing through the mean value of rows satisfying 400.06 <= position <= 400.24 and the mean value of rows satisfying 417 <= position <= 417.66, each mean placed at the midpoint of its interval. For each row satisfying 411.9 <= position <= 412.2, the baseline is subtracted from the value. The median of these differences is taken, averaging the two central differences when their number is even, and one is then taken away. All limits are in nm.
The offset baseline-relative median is 1.7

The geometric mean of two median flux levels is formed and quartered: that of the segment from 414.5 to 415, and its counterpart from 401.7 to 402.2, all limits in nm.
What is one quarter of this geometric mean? 6.50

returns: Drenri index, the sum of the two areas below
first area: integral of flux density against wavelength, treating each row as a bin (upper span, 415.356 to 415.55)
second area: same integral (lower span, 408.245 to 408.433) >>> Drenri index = 9.8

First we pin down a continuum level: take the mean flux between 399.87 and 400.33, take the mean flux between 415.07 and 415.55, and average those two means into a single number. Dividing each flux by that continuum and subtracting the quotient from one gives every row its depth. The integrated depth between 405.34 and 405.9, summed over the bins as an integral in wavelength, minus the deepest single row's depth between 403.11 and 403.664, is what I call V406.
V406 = -0.12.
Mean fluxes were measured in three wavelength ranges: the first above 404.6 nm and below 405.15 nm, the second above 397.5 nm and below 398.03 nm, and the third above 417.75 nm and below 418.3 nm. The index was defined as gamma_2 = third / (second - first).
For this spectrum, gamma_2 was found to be -6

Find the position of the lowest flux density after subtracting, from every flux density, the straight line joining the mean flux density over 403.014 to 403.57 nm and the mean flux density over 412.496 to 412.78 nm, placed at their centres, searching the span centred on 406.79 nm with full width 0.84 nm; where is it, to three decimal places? 406.416 nm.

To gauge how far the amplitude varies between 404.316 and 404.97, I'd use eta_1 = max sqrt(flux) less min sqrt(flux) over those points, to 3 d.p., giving 0.051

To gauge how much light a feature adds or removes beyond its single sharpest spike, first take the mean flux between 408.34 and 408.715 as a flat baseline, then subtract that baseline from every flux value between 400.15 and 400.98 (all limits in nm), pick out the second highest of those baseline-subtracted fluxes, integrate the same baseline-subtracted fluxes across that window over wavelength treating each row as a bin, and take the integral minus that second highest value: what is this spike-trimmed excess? -0.2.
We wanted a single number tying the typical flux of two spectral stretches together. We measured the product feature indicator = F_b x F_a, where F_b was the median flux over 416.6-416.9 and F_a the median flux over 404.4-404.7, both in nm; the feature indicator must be 607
